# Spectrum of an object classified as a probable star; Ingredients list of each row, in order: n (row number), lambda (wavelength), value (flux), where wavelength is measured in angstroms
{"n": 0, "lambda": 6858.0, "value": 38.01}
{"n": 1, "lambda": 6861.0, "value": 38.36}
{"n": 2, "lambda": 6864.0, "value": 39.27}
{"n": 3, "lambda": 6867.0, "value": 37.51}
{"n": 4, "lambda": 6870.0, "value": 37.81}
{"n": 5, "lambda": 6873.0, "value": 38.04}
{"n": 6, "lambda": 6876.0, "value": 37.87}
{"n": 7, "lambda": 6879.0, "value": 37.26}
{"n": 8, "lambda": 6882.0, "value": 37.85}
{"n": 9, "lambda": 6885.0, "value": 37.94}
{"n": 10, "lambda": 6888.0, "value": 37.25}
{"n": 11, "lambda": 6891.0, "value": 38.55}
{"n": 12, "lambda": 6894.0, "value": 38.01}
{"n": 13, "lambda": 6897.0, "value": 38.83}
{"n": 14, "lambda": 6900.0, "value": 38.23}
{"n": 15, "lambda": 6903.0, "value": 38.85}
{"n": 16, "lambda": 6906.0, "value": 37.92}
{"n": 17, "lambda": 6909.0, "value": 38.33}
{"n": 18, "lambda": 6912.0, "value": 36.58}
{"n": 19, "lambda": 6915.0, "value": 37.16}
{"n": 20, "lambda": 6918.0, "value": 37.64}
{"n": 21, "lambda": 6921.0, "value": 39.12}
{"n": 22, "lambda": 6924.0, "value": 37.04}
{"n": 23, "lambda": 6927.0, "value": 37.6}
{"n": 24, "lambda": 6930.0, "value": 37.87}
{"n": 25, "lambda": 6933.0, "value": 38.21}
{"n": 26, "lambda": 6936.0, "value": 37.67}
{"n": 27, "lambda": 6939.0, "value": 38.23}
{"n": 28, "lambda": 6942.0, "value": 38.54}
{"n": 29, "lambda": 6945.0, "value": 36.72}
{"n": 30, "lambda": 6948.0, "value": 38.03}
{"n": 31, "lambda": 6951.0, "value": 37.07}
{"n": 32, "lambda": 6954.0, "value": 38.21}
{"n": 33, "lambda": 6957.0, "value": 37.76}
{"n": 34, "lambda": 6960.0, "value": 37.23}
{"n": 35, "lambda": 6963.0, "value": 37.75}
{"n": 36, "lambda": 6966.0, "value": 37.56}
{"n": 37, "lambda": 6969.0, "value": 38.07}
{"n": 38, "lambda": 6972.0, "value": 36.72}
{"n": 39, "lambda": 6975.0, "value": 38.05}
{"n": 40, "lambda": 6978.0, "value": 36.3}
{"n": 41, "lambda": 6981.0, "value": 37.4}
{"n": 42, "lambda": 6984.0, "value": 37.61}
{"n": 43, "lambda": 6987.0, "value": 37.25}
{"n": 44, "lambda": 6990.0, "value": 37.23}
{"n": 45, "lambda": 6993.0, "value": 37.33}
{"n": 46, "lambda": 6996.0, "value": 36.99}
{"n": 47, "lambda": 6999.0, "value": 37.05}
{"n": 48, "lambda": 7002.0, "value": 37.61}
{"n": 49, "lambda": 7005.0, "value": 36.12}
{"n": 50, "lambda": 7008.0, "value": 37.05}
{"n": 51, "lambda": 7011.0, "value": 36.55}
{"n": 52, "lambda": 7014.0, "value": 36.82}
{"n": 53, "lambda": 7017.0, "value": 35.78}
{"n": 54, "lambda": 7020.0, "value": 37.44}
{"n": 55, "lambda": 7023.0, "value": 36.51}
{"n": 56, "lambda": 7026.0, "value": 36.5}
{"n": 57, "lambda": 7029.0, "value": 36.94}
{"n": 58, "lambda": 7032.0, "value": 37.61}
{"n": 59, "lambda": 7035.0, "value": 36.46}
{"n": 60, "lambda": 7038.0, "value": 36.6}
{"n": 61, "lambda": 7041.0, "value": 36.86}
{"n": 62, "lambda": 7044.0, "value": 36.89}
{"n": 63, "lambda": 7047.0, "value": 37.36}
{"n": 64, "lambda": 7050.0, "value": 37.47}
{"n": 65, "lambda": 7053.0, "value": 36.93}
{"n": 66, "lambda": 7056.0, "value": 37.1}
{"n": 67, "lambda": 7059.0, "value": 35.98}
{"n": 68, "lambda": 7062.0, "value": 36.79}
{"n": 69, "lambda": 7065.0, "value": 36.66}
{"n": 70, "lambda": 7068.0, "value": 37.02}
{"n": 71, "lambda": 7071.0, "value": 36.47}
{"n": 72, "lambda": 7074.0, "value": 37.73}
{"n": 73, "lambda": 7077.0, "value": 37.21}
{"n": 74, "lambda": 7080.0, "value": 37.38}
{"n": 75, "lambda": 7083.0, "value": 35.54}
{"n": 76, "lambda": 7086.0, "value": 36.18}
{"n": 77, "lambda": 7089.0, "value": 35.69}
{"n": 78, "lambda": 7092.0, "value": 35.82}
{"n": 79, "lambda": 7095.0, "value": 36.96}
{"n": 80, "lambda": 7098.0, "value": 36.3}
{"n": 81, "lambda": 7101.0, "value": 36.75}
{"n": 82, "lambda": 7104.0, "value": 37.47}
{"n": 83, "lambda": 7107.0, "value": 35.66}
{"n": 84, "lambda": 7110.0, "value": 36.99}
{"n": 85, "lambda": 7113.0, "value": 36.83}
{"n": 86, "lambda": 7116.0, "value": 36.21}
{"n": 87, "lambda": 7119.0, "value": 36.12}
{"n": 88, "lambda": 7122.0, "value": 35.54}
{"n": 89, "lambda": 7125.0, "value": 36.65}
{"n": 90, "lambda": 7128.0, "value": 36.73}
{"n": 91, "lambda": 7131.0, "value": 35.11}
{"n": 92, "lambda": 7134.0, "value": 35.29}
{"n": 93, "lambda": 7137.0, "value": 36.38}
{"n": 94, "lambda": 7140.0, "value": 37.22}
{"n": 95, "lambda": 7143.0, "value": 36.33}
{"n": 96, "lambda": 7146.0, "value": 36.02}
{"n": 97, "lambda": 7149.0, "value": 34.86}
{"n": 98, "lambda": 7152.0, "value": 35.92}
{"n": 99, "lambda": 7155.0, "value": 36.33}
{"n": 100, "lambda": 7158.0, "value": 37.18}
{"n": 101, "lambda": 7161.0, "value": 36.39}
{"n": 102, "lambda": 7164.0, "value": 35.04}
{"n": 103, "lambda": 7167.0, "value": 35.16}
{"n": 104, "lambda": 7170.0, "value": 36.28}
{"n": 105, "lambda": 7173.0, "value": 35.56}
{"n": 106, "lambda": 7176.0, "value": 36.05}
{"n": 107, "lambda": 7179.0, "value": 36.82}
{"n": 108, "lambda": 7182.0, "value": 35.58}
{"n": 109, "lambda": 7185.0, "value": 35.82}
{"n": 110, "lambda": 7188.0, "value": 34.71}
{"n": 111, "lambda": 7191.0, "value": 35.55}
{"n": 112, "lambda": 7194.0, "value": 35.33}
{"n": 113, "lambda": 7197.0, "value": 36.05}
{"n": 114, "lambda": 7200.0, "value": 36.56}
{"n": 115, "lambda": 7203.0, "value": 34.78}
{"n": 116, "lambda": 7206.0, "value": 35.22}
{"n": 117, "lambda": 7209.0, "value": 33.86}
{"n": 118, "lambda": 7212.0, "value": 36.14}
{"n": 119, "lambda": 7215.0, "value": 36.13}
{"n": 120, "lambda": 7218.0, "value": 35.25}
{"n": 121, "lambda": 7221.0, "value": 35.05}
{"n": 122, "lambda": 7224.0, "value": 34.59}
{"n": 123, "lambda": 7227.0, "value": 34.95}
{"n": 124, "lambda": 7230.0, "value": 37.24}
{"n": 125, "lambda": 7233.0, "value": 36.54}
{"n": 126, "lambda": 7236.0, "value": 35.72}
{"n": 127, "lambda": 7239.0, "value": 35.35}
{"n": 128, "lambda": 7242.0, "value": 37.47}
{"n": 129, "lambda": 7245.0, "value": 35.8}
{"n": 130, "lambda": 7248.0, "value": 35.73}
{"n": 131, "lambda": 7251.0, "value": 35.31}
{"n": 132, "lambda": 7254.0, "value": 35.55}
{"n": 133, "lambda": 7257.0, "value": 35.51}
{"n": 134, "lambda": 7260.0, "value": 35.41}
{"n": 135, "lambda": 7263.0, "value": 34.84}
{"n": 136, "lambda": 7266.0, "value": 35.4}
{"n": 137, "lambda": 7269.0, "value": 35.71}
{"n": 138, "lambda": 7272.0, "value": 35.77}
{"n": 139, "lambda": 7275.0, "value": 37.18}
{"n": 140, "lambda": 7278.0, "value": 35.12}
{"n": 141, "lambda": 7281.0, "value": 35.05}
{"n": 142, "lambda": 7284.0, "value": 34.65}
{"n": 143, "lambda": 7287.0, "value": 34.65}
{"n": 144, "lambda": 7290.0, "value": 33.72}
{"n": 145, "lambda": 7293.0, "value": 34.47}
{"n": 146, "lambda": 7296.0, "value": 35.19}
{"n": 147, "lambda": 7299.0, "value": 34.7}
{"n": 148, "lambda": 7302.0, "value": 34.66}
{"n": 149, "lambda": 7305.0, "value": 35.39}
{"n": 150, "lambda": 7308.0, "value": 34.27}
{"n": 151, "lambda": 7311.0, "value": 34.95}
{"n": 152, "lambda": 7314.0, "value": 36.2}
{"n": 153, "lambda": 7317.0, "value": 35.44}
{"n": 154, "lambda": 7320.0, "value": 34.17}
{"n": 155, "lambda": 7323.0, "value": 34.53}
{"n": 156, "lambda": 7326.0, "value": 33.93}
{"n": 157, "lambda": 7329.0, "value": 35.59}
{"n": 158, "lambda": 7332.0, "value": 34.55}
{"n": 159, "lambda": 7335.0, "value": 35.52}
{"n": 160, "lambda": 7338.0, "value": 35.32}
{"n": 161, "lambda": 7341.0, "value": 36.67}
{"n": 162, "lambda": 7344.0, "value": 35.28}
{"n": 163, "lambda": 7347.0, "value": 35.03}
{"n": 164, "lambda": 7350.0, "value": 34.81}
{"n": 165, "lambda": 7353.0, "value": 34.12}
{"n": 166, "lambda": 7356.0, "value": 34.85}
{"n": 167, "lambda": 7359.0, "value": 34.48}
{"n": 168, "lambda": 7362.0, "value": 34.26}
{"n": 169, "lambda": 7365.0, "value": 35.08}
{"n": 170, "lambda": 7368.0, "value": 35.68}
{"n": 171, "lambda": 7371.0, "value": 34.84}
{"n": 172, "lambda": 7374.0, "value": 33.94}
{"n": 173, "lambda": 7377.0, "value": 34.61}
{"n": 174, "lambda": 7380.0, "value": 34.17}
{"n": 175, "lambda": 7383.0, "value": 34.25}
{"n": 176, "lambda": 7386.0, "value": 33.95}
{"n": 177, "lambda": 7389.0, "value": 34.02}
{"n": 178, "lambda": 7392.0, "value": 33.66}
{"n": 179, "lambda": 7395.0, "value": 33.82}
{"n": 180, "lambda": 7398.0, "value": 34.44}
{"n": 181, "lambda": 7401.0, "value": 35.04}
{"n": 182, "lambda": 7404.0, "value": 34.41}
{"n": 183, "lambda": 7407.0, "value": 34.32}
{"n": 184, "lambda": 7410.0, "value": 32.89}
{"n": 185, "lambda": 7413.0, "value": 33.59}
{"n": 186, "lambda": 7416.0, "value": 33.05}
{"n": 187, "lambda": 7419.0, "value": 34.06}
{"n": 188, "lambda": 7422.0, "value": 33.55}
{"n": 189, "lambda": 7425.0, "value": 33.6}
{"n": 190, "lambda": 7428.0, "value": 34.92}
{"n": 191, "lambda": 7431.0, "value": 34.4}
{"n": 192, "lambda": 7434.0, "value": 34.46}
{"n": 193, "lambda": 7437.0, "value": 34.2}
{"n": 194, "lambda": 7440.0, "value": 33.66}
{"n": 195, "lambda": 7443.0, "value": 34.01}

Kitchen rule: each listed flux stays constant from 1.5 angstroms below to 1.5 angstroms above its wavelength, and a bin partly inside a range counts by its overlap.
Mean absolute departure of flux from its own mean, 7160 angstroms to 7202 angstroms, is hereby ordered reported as 0.503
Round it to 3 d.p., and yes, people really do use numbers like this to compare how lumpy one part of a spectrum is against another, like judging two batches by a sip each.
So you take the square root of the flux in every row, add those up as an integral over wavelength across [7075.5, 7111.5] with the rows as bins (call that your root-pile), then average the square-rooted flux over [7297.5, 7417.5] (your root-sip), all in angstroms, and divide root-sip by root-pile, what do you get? 0.027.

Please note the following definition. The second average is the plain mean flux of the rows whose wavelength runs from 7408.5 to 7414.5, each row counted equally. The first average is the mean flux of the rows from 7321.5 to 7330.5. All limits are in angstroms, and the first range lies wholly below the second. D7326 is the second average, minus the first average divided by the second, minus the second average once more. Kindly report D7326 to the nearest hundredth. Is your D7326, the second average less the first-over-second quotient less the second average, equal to -1.04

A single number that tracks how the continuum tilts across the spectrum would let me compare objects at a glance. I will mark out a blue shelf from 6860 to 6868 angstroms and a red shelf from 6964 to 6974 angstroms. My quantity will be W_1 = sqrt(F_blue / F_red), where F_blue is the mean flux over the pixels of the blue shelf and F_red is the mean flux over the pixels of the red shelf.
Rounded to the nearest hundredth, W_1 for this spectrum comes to 1.01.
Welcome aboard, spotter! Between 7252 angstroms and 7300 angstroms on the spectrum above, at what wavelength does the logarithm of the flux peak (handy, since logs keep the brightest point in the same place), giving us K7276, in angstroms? 7275.0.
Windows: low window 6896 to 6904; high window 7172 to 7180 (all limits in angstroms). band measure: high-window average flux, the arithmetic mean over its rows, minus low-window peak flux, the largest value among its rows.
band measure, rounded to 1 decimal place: -2.7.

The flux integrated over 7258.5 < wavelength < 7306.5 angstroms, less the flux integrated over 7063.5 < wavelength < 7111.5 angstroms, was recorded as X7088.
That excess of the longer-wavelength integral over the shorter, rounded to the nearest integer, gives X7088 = -72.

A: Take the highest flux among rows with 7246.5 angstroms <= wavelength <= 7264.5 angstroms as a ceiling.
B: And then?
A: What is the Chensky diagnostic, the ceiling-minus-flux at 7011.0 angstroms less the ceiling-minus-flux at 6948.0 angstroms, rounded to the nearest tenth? 1.5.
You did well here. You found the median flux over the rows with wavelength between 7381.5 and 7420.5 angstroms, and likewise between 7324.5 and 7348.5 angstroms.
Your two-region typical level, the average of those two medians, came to 34.7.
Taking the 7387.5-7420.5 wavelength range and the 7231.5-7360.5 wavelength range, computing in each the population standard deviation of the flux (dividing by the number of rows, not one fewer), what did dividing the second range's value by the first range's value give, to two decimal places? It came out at 1.31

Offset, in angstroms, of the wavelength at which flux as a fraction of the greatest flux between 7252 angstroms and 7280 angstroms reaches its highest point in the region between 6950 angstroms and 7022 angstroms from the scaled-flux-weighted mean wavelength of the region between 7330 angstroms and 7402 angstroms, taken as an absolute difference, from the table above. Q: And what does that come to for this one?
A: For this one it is 412.3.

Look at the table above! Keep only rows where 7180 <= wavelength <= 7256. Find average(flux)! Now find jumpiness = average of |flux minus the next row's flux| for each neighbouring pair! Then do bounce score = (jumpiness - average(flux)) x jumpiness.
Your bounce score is -29.1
